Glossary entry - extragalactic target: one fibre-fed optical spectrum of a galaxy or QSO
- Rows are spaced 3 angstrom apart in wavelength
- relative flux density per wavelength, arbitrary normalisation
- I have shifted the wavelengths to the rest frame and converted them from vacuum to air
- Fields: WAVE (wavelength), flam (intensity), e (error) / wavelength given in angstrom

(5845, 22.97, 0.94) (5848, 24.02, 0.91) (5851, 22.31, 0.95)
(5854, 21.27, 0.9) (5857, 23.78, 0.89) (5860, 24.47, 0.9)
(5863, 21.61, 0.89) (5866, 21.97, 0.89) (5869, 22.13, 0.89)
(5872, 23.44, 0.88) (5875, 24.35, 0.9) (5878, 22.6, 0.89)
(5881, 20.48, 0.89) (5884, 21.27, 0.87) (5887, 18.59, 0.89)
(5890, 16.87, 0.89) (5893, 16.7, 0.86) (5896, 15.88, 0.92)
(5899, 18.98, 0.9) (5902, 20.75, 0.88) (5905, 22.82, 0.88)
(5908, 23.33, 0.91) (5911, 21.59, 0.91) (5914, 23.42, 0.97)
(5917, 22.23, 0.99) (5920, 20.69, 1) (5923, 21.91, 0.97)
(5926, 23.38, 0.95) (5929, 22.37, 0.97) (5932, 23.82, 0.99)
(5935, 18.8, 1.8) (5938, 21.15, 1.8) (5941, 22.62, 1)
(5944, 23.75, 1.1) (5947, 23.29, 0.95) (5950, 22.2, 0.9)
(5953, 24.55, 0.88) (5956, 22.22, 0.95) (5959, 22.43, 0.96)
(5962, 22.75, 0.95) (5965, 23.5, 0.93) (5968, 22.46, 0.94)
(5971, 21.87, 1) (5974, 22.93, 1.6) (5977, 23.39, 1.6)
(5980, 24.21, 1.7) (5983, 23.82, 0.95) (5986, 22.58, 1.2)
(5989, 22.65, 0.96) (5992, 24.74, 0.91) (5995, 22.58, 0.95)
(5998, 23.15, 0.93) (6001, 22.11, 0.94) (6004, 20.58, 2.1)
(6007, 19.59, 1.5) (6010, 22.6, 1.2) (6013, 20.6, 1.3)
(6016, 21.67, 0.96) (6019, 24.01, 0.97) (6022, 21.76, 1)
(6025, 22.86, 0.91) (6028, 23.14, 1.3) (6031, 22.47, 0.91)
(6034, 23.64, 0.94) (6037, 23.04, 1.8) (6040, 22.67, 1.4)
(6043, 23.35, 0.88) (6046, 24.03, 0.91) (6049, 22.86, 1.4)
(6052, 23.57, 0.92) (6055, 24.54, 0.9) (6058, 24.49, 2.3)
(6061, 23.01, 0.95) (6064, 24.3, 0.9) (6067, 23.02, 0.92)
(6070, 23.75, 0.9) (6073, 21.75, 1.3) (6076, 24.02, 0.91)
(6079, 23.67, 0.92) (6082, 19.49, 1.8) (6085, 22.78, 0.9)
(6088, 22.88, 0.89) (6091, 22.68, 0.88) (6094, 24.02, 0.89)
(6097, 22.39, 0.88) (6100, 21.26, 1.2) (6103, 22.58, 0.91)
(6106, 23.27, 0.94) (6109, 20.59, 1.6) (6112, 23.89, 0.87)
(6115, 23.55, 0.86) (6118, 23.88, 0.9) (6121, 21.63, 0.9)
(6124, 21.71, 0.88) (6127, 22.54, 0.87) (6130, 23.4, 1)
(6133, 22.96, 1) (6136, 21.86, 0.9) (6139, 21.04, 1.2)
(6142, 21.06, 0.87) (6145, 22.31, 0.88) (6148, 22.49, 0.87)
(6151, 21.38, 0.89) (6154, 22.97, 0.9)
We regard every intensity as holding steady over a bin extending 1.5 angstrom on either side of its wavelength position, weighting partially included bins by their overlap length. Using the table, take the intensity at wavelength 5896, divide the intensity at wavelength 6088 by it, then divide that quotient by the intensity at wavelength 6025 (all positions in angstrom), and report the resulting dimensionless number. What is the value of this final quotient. 0.063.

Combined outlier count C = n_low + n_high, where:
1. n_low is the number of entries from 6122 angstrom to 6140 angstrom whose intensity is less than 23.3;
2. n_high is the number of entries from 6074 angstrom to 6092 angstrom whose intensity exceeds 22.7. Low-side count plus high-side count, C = 9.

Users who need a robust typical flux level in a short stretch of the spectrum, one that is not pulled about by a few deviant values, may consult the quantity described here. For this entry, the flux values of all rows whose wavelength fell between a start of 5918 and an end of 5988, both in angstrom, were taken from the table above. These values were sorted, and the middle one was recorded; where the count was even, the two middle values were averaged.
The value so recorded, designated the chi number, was 22.6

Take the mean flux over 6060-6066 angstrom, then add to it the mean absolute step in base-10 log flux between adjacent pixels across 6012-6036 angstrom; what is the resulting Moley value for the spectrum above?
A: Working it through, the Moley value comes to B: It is 23.68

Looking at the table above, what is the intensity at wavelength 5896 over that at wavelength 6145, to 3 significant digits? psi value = 0.712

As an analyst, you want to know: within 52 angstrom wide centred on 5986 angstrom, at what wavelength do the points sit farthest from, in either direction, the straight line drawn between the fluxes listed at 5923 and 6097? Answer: 5992 angstrom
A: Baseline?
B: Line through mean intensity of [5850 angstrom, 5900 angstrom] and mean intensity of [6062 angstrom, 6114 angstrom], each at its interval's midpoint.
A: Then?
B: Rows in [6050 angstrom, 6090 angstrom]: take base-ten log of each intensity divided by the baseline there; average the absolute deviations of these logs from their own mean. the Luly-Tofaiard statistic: 0.0189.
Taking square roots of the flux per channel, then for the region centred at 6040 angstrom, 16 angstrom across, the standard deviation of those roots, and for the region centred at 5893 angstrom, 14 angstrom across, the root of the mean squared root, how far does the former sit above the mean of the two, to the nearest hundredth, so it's -2.06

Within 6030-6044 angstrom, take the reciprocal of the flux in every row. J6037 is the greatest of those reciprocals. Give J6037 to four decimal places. 0.0445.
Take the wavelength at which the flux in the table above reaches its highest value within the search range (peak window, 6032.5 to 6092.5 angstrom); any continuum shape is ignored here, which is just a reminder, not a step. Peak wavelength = 6055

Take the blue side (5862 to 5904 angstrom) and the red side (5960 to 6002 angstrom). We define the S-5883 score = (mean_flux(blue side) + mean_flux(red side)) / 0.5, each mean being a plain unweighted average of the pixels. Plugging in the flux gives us 86.9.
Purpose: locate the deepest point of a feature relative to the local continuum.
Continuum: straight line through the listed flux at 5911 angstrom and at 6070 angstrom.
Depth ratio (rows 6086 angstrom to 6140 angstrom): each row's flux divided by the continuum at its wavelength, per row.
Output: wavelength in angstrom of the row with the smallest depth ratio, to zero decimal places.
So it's 6109 angstrom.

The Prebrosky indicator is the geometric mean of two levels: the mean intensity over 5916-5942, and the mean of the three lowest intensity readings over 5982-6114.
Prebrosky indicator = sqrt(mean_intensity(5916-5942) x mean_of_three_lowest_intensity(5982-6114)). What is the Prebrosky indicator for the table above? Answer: 20.9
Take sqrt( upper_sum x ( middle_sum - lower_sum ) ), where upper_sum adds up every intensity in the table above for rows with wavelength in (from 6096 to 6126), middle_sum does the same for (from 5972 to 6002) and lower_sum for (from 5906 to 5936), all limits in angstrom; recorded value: 48.9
